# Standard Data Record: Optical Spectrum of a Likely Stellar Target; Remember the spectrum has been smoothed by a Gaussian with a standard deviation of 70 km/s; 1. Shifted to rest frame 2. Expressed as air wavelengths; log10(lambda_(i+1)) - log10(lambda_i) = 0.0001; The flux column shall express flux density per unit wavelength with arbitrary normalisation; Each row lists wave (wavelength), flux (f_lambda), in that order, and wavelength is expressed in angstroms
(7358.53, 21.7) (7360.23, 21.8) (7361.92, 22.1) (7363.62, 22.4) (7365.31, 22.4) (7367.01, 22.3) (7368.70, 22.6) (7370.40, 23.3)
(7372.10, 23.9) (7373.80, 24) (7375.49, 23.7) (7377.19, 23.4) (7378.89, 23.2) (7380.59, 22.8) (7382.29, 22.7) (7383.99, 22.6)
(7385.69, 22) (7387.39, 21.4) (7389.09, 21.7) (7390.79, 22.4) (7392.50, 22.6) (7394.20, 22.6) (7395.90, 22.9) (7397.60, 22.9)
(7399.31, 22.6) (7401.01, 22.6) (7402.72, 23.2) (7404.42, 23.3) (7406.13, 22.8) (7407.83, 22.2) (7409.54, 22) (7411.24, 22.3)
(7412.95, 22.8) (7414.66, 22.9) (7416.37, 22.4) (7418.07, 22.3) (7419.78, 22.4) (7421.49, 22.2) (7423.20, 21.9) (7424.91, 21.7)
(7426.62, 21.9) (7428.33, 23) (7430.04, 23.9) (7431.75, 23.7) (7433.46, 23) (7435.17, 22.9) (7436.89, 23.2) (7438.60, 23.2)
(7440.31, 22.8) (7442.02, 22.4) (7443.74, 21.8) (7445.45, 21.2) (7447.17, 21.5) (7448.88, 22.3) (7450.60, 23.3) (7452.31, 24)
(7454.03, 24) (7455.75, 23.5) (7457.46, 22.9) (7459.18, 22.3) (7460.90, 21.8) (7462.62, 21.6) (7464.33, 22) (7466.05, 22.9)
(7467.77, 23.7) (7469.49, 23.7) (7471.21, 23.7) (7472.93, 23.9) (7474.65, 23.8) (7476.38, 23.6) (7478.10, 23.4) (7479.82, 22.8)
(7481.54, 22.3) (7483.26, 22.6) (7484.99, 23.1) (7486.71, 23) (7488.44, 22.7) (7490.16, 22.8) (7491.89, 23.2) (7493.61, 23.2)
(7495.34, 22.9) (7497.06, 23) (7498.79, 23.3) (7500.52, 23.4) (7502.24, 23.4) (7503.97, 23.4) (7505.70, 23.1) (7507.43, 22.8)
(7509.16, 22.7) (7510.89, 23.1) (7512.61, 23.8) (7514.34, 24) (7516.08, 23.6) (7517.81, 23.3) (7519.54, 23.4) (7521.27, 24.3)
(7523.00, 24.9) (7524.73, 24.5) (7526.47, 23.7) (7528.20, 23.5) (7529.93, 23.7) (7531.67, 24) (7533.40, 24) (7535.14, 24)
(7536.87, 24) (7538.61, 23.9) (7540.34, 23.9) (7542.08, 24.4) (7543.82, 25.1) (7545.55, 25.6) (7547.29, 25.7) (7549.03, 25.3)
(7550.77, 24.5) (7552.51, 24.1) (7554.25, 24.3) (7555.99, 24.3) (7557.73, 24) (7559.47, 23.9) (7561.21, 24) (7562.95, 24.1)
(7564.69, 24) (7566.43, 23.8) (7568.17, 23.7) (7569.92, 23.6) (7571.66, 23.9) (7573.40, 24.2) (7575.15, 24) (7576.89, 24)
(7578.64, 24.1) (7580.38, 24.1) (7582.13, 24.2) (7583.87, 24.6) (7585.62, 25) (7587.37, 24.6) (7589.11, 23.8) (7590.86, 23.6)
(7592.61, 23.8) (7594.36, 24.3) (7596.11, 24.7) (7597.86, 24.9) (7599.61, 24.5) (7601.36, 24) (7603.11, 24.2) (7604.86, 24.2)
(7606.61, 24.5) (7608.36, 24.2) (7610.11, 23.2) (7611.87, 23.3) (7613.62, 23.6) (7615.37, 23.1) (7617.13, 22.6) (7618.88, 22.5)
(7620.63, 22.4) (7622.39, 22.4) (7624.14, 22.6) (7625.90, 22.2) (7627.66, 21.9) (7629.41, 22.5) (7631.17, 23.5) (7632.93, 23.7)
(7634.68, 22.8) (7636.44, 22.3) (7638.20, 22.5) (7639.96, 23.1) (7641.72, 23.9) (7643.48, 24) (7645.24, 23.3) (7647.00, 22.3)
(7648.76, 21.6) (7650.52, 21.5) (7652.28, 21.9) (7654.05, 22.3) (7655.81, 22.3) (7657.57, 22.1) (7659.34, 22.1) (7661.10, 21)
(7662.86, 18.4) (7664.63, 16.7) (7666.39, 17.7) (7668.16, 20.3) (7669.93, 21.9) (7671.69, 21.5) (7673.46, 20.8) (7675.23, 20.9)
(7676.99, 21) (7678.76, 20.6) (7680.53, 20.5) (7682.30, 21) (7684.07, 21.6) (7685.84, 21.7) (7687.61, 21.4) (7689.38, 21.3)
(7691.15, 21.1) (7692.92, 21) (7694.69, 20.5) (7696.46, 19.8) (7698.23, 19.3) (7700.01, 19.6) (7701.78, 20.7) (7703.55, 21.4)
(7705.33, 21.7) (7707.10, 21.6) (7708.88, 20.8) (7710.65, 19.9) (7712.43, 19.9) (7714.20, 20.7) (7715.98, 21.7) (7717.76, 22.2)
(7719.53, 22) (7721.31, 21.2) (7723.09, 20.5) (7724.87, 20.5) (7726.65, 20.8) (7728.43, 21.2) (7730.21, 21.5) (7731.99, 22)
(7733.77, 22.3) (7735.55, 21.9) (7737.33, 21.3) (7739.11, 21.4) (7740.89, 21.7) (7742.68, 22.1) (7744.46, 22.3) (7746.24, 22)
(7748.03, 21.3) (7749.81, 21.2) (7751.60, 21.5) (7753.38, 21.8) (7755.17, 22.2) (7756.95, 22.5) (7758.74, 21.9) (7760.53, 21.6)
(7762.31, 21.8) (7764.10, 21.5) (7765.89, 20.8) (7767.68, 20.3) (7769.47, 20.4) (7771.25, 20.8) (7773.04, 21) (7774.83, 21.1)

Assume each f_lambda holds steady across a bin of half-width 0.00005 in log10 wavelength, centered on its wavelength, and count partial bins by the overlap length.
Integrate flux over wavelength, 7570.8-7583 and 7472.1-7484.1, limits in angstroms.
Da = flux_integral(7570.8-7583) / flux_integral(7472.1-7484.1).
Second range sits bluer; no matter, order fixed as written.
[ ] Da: 1.05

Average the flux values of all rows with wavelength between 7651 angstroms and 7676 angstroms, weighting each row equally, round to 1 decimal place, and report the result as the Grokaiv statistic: 20.7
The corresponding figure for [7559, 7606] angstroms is 24.1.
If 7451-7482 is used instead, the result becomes 23.1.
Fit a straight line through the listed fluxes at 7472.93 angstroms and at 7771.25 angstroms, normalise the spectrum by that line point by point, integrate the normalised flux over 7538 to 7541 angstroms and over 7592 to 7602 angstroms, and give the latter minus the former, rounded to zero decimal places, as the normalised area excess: 8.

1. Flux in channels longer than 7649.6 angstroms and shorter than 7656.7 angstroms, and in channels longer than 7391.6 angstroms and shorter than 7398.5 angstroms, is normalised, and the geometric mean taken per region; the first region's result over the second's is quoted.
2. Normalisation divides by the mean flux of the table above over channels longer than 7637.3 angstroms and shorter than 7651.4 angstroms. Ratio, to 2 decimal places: 0.97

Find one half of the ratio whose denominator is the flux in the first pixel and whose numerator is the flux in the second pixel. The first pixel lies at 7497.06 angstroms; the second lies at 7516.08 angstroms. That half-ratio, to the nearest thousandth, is 0.513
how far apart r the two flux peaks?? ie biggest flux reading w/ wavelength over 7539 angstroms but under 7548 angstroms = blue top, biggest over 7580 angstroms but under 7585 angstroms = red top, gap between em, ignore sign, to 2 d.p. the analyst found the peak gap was 1.10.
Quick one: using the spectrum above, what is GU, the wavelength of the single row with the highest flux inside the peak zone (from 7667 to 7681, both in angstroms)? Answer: 7669.93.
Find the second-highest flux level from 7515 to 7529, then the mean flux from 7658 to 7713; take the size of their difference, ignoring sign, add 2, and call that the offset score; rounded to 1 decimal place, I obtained 5.9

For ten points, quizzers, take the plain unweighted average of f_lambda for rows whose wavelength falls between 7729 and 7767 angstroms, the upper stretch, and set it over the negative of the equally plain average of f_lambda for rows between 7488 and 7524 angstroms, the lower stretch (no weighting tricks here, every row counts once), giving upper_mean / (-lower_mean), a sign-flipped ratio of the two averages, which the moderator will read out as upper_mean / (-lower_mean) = -0.93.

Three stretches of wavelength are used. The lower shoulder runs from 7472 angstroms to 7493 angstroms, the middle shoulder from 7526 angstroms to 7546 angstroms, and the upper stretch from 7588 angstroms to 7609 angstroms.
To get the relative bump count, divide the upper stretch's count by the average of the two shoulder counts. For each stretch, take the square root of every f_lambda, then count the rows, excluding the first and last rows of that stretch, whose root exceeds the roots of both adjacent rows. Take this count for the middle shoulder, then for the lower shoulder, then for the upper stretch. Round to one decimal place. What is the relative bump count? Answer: 4.0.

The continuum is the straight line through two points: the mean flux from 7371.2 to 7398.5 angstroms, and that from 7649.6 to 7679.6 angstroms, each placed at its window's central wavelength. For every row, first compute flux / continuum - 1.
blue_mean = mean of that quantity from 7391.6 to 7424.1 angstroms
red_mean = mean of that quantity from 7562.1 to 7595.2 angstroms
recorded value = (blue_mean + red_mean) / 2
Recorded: 0.061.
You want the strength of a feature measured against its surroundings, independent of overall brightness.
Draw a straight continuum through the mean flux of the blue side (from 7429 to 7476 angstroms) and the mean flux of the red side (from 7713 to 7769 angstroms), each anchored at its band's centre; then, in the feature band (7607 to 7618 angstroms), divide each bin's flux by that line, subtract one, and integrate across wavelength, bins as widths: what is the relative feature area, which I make 0.6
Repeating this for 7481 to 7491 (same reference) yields 0.0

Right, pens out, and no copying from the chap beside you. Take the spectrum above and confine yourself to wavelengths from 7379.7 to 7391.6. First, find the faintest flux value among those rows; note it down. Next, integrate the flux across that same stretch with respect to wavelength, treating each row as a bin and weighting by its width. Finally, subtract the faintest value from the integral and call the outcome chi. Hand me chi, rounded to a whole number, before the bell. 243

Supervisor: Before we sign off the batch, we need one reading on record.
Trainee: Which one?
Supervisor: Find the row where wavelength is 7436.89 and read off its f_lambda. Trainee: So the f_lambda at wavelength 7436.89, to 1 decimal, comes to 23.2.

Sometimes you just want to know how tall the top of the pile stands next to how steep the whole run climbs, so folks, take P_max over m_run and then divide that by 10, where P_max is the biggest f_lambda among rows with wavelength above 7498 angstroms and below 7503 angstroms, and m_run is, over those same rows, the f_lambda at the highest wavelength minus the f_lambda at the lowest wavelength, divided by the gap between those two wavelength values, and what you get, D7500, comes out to 81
